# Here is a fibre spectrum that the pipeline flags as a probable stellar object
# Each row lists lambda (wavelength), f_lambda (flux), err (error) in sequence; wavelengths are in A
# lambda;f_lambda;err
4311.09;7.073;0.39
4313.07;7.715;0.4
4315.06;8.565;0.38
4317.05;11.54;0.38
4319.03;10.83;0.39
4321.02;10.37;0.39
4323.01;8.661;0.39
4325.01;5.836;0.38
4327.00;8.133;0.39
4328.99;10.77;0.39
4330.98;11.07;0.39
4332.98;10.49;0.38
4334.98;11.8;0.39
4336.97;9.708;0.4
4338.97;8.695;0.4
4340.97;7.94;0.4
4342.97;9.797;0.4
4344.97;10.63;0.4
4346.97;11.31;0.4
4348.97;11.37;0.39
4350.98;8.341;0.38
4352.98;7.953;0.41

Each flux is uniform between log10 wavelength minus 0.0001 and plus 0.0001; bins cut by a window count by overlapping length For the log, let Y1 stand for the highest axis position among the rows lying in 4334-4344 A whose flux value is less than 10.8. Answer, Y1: 4342.97 A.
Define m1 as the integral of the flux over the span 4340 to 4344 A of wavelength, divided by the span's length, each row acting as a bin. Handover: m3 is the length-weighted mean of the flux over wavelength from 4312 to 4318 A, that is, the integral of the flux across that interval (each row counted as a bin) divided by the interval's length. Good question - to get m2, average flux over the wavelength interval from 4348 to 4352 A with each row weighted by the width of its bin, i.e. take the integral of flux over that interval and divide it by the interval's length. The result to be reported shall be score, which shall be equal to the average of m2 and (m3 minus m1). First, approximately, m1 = 8.9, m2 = 9.8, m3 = 9.2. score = 5.1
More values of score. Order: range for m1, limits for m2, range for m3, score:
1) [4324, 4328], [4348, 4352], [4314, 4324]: 6.4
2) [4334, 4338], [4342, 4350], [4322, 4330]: 4.2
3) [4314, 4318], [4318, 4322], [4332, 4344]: 5.2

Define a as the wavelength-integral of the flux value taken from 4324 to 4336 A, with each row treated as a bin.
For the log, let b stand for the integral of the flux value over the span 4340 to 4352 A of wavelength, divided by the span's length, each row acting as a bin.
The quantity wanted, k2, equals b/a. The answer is 0.0852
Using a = 116.2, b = 9.90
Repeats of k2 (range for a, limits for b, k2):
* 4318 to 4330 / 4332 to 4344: 0.0890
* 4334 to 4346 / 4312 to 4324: 0.0819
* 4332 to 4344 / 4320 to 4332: 0.0782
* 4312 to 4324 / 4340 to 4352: 0.0859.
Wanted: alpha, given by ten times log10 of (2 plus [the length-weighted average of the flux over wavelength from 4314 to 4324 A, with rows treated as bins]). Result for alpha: 10.8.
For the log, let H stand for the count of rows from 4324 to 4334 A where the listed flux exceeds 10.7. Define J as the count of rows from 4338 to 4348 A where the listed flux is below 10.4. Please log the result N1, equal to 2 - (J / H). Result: 0.5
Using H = 2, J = 3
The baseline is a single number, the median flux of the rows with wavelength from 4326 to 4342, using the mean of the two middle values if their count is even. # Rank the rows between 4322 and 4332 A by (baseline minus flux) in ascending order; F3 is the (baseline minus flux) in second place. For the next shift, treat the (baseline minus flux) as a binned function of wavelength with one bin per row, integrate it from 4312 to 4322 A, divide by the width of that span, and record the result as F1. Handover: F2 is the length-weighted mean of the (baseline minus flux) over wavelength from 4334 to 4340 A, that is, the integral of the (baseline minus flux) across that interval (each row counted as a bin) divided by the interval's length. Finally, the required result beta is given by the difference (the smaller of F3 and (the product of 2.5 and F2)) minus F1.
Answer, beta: -1.0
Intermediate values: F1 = 0.3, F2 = 0.05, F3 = -0.67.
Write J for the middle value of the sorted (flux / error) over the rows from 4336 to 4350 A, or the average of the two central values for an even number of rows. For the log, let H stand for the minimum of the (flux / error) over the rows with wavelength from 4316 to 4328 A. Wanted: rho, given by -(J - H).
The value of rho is -9.1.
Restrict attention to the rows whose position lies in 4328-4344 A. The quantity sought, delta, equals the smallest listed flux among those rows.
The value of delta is 7.94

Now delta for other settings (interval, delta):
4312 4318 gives 7.715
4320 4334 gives 5.836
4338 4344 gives 7.94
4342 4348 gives 9.797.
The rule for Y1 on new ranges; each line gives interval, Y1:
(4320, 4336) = 4332.98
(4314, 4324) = 4323.01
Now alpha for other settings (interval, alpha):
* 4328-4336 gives 11.1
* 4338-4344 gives 10.3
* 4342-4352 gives 10.9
